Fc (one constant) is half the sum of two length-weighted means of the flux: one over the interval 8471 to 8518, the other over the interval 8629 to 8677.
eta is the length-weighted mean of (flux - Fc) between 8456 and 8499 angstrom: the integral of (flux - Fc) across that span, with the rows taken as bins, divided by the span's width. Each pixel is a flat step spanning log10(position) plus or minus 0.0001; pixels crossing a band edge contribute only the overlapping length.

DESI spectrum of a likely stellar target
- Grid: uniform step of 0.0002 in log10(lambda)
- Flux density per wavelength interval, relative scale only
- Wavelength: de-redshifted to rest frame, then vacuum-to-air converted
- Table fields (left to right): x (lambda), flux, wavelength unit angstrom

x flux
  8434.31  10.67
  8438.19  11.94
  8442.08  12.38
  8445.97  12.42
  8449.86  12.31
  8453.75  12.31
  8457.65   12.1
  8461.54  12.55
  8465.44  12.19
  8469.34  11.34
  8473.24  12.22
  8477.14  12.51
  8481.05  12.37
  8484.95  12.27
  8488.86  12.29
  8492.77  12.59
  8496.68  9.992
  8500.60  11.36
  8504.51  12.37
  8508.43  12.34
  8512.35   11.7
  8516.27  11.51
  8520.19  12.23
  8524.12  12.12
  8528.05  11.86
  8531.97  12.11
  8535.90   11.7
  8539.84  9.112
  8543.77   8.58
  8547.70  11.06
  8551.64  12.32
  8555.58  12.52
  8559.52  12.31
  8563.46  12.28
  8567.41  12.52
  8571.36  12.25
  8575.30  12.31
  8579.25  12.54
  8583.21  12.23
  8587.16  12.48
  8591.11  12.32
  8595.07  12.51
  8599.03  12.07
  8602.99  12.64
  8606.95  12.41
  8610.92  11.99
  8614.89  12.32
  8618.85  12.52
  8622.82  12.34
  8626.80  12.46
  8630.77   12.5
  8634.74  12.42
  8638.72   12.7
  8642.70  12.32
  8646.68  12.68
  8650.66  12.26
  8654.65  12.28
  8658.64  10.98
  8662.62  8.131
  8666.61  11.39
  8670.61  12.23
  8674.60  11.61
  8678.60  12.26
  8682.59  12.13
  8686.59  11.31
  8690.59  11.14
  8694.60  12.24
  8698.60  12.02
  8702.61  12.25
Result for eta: 0.16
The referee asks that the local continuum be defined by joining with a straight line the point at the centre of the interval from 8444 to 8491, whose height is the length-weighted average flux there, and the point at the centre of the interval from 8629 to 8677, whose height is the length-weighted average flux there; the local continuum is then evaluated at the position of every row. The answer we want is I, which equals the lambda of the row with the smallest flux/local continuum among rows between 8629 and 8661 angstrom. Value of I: 8658.64 angstrom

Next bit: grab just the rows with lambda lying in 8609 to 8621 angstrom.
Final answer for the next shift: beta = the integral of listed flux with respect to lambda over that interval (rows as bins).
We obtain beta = 147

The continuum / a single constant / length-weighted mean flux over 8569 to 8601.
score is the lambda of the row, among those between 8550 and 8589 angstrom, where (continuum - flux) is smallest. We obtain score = 8579.25 angstrom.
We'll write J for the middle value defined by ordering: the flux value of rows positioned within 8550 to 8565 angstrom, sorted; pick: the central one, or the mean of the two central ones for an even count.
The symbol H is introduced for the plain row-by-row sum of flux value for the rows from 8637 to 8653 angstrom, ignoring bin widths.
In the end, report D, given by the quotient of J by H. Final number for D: 0.246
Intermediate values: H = 50.0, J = 12.3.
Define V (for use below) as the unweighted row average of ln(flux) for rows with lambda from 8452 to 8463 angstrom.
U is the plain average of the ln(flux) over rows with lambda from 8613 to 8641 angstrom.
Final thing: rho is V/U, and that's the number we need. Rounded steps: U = 2.52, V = 2.51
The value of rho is 1.00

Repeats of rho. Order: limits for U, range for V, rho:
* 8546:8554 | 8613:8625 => 1.02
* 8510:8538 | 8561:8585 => 1.02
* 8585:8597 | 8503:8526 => 0.99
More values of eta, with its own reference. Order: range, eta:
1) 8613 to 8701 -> 0.05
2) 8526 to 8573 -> -0.33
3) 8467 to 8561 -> -0.18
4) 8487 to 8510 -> -0.06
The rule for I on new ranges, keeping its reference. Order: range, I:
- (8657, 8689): 8662.62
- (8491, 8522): 8496.68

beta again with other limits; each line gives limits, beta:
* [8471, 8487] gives 197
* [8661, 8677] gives 175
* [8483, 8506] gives 271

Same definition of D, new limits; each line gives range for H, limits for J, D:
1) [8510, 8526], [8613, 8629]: 0.261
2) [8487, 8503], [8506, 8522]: 0.259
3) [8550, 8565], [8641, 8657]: 0.249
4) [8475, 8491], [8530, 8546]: 0.210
